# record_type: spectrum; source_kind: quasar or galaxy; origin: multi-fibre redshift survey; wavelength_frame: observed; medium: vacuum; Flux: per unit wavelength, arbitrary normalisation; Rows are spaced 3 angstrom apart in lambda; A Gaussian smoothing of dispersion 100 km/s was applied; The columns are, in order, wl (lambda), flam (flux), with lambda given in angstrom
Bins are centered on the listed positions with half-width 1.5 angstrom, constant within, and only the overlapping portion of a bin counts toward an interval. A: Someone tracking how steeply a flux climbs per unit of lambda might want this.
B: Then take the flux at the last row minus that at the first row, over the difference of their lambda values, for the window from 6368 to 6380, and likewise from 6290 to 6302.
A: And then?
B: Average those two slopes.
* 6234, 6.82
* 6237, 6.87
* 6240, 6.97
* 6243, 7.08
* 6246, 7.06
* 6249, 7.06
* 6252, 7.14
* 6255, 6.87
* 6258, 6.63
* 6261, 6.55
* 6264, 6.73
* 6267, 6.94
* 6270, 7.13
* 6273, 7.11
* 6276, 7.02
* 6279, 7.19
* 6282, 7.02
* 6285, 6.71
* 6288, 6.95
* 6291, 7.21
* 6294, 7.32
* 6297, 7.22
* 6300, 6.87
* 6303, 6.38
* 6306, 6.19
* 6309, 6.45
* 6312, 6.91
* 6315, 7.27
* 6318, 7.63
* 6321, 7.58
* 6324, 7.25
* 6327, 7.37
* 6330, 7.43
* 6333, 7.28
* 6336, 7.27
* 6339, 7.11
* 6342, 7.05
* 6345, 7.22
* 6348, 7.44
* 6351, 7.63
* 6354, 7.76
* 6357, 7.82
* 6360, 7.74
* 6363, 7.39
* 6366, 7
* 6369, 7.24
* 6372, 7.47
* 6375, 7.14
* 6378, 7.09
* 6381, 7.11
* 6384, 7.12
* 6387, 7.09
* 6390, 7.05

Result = -0.027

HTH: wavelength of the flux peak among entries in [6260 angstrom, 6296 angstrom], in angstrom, 6294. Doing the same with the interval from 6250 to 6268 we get 6252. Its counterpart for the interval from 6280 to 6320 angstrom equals 6318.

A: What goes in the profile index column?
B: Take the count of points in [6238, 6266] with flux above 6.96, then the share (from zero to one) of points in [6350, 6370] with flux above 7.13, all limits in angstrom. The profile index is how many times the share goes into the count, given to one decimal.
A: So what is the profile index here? 5.8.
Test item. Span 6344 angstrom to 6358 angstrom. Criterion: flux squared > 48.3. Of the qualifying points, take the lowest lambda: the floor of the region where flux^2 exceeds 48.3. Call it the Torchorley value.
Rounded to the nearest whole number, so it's 6345 angstrom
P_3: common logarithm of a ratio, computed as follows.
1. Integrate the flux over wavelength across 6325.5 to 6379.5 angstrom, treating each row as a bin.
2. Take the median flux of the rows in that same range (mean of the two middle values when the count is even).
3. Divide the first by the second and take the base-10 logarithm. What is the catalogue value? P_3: 1.73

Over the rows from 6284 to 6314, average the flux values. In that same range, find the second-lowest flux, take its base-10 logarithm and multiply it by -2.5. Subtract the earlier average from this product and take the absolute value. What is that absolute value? 8.8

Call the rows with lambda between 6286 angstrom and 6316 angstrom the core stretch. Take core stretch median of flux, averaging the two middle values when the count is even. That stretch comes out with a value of 6.93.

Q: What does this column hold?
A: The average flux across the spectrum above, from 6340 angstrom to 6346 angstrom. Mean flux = 7.1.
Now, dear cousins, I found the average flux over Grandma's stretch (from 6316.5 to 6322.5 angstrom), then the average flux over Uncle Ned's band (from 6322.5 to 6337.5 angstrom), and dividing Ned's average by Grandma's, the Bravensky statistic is 0.96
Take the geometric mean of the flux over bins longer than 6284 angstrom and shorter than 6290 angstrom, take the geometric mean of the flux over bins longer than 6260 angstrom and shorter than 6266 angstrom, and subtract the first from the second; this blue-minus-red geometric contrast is -0.19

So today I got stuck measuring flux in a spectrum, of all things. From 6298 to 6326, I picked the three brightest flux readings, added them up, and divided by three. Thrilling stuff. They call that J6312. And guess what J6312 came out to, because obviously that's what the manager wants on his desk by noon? 7.49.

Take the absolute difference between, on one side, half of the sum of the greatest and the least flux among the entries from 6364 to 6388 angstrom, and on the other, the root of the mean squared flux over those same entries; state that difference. 0.08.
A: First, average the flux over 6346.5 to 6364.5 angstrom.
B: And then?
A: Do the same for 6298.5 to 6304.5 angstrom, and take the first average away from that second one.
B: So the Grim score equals -1.0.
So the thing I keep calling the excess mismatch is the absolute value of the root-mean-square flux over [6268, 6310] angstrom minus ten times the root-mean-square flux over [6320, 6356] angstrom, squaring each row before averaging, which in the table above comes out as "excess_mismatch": 66.8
